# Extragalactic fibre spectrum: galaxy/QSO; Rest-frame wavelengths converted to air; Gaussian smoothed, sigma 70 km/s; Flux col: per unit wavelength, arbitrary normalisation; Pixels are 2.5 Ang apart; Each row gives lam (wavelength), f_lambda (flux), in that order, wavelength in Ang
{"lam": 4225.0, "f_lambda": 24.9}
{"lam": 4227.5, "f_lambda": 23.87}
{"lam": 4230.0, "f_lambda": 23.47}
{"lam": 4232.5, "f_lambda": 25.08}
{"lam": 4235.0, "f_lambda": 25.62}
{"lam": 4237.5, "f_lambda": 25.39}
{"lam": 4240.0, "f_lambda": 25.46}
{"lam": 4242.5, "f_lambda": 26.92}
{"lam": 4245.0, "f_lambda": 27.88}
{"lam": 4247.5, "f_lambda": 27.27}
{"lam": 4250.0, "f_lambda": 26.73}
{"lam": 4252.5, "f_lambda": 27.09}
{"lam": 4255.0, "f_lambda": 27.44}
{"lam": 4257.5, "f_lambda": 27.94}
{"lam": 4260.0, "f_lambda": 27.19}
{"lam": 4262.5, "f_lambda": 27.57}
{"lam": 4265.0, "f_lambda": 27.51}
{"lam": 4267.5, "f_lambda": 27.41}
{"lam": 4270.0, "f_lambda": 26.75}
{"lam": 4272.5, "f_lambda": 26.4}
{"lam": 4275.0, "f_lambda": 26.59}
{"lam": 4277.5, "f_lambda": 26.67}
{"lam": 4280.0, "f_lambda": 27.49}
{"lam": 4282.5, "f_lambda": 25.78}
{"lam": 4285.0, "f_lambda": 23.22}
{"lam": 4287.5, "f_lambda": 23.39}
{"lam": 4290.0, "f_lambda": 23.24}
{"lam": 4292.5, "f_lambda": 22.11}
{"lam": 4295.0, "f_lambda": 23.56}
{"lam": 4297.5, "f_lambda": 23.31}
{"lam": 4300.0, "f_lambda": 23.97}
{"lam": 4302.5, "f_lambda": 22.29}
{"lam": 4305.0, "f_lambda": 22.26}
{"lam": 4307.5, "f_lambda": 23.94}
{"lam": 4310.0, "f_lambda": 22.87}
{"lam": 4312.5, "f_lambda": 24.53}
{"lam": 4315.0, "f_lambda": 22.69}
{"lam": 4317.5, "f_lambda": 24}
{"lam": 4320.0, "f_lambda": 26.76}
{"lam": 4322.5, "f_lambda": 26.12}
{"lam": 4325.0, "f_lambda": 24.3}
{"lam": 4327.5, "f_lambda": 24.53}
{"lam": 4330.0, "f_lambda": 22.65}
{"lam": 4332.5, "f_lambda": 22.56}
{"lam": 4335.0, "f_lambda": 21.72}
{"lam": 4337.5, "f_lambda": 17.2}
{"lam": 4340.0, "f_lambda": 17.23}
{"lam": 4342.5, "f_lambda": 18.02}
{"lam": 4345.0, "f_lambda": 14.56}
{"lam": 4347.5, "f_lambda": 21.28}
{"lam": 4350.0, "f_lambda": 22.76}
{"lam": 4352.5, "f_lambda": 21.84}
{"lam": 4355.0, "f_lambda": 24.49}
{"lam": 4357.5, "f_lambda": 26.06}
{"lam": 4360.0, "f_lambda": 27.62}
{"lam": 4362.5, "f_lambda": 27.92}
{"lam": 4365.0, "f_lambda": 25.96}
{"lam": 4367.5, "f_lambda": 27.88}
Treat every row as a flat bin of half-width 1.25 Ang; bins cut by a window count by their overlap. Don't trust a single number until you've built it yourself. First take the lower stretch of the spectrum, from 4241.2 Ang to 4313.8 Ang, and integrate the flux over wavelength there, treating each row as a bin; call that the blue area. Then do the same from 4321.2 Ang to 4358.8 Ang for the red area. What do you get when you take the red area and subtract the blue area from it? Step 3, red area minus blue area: -1035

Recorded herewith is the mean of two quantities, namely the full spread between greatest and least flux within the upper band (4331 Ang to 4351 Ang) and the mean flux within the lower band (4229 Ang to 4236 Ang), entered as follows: 16.5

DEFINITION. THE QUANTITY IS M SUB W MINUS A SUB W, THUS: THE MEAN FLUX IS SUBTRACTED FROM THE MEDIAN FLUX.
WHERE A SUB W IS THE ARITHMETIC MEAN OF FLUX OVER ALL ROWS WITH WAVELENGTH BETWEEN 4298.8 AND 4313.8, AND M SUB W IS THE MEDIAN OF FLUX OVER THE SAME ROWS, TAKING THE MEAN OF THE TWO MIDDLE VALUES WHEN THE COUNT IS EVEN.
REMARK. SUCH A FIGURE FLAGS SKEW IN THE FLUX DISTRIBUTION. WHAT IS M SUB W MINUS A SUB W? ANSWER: 0.1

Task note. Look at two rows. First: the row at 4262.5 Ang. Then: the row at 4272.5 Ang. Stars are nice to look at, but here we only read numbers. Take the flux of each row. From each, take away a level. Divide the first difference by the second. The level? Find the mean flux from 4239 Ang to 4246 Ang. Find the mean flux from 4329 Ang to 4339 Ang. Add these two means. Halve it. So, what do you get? 1.5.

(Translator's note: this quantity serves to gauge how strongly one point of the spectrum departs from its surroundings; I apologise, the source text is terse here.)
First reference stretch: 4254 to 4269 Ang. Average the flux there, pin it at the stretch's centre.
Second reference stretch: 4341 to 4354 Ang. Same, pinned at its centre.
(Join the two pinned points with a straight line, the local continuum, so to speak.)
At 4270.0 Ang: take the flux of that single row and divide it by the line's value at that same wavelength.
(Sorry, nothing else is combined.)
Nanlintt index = 1.001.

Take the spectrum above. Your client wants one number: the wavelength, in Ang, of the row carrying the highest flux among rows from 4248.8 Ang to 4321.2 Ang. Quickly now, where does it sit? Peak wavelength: 4257.5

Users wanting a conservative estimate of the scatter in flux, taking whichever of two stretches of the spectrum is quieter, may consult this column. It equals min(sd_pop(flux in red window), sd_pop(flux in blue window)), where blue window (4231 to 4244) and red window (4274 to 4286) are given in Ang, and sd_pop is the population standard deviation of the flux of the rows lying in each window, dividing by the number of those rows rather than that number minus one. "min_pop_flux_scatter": 0.6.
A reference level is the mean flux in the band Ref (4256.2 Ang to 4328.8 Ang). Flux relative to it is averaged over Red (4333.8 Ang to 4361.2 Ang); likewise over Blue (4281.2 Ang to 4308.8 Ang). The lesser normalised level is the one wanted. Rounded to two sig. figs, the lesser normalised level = 0.85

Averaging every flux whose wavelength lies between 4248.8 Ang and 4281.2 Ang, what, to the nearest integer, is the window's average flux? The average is 27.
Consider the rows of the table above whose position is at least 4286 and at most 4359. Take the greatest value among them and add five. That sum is 31.8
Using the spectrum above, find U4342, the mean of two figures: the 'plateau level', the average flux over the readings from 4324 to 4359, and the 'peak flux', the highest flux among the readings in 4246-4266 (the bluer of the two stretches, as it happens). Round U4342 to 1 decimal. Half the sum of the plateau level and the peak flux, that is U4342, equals 24.7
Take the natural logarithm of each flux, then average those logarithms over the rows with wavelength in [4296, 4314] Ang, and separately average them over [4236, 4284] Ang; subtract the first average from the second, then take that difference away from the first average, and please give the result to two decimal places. 3.00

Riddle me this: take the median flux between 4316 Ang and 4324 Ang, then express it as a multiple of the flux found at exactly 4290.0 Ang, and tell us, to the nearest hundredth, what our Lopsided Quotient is 1.12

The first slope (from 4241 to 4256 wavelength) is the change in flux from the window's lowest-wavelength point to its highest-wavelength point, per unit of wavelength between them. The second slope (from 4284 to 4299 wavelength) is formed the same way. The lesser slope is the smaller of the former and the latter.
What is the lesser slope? 0.01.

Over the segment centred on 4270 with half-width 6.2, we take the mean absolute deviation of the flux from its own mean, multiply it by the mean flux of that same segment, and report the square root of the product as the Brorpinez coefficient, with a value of 3.4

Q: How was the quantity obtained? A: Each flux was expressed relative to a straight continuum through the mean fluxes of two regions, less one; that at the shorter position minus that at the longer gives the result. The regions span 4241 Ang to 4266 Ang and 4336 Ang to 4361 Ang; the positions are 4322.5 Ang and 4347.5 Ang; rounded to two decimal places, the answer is 0.14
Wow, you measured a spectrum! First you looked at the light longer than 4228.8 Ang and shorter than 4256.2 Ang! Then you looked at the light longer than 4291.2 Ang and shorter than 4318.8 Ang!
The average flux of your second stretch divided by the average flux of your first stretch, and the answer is 0.89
